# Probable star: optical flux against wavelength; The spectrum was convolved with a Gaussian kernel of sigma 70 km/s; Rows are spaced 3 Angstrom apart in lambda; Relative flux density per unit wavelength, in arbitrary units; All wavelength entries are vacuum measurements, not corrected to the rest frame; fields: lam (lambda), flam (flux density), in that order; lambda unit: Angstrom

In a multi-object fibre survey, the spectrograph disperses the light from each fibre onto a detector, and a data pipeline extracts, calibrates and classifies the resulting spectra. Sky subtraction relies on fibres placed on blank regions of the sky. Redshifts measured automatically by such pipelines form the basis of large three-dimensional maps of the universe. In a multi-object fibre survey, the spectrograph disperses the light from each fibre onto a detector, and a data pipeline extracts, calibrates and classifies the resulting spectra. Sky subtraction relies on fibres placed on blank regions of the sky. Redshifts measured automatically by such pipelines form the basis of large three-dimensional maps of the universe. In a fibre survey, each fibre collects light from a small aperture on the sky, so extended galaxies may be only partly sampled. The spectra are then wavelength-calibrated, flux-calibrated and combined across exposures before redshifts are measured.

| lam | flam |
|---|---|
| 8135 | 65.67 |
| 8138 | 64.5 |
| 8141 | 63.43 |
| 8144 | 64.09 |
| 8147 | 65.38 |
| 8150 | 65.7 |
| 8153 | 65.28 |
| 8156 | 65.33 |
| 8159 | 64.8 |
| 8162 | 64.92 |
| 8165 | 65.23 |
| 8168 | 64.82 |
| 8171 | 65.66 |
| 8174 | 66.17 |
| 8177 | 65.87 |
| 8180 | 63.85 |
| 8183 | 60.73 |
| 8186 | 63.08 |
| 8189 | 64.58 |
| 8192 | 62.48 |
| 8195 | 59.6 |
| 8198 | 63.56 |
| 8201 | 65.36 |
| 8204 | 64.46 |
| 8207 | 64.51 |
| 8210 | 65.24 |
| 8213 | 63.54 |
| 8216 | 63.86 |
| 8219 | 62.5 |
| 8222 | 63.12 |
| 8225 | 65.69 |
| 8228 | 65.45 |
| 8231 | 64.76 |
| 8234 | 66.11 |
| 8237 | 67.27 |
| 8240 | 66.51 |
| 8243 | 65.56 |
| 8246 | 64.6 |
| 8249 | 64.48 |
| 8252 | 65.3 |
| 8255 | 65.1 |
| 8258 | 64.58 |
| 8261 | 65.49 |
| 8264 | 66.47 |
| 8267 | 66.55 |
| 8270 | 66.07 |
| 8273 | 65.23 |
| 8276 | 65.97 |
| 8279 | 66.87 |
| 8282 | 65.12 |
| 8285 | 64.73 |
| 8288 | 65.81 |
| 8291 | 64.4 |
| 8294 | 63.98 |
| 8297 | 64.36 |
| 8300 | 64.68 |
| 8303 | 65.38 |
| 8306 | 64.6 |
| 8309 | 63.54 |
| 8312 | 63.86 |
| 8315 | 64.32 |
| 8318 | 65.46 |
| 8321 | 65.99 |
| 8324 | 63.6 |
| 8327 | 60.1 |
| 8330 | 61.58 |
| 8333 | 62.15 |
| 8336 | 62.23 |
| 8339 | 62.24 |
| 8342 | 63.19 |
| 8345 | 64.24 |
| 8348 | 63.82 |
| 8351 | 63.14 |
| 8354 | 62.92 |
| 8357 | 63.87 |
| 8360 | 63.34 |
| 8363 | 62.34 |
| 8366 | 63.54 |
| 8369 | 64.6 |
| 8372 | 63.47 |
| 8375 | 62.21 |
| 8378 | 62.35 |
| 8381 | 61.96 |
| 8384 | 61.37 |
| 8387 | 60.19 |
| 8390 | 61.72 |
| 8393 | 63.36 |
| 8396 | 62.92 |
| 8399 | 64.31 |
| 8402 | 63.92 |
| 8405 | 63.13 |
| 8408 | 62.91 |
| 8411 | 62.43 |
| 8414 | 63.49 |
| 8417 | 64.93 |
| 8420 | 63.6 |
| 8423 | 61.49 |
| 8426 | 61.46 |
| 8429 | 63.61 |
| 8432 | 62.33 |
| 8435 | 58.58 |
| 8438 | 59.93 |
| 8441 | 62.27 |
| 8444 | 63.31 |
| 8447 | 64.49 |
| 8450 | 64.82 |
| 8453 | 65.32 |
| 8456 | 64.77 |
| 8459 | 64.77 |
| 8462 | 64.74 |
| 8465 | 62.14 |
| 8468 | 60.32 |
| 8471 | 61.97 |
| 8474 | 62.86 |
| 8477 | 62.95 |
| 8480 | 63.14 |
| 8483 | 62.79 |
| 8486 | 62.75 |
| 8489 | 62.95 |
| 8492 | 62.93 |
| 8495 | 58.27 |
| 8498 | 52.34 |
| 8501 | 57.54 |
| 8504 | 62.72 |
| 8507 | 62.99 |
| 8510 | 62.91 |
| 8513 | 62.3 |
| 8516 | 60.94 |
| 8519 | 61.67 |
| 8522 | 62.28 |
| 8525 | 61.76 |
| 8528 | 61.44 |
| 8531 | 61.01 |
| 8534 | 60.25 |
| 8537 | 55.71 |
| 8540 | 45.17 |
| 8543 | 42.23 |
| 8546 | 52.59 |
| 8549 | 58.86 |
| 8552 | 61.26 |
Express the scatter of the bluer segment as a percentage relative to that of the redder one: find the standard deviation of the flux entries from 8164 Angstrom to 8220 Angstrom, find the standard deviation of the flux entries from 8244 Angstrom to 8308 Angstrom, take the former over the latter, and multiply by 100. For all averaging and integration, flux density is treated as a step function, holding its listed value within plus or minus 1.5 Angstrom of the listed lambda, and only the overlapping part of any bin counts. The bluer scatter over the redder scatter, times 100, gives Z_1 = 213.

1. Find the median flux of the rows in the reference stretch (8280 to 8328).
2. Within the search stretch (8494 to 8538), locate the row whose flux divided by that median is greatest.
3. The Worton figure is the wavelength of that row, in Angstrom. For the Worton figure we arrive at 8507 Angstrom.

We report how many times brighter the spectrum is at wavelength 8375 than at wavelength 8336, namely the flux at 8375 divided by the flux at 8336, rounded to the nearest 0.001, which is 1.000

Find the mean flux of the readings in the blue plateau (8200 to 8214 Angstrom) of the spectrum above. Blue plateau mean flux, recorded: 64.6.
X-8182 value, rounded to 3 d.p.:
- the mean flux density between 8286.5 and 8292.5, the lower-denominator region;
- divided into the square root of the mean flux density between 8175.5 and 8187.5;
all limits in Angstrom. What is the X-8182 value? 0.122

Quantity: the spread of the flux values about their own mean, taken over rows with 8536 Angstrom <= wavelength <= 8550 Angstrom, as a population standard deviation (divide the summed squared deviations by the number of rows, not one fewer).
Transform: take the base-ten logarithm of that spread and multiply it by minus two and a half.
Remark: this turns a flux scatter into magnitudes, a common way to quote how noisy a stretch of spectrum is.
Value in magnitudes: -2.0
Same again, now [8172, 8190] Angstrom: -0.7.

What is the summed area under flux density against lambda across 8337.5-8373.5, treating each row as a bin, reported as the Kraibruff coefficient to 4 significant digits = 2282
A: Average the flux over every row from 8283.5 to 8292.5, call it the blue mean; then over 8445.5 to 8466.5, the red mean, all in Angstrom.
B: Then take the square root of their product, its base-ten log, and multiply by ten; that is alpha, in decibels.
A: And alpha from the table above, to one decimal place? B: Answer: 18.1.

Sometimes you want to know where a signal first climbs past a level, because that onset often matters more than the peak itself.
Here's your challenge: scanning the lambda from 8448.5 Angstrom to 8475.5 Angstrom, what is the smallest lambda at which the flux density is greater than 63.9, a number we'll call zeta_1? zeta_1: 8450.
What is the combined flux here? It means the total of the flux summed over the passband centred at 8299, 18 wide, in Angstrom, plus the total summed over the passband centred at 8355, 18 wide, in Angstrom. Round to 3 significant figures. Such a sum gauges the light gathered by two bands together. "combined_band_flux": 767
